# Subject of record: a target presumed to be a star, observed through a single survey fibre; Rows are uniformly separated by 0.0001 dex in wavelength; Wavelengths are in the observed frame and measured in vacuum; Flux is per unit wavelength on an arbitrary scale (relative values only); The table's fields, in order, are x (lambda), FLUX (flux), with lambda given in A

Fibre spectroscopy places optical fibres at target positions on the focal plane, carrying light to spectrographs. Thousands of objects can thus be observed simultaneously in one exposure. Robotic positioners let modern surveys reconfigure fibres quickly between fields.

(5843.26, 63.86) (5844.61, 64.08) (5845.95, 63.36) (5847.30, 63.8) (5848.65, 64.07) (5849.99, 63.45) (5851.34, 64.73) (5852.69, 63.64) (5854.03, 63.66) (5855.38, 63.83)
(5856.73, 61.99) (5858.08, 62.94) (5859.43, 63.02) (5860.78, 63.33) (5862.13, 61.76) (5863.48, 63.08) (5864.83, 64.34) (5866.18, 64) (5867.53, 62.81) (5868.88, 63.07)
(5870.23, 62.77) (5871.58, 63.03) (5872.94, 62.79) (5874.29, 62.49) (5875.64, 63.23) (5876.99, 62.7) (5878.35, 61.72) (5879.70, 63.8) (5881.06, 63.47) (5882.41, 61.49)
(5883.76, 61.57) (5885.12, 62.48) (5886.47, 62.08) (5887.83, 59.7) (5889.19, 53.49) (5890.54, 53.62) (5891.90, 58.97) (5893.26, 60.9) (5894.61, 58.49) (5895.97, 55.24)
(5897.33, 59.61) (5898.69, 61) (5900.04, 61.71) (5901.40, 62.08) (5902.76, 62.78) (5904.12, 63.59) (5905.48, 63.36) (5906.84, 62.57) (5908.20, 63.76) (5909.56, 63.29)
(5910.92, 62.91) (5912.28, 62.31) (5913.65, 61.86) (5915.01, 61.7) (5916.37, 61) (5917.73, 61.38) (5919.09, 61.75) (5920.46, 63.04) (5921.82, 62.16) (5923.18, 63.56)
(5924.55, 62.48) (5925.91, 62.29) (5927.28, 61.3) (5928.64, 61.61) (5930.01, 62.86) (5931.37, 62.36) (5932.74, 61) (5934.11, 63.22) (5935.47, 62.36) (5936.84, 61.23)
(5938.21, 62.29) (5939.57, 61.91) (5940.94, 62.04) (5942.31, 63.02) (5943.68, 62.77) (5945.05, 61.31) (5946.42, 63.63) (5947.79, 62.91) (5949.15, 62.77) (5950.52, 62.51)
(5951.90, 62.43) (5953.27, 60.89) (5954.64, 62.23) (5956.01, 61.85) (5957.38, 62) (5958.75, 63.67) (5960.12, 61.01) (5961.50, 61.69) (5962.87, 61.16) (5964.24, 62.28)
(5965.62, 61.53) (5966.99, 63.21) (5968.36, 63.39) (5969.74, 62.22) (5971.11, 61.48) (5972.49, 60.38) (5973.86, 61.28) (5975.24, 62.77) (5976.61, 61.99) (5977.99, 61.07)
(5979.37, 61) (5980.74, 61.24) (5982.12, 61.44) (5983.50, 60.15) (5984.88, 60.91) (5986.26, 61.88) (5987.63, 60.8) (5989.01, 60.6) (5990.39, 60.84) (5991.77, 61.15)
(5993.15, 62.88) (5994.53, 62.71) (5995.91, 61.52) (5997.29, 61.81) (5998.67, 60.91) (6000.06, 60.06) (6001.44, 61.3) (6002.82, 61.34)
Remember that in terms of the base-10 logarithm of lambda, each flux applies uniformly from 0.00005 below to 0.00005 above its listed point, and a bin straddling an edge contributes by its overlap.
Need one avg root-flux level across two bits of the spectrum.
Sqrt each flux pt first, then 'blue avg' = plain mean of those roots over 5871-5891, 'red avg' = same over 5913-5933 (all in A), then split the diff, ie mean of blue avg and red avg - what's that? 7.85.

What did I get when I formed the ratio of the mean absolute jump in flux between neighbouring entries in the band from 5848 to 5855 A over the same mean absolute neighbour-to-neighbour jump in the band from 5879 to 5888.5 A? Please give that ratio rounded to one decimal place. 0.7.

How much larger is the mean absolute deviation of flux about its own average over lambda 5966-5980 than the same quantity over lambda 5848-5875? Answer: 0.25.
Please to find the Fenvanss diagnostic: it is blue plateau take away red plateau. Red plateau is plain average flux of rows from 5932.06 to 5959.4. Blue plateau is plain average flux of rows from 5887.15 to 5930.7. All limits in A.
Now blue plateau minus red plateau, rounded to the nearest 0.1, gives -1.2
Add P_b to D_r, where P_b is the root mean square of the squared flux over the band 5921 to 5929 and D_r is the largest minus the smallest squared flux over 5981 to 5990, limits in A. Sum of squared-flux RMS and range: 4086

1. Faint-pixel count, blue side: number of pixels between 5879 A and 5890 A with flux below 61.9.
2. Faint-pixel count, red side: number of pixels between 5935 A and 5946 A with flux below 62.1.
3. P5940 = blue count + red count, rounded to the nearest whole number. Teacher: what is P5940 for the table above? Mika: 8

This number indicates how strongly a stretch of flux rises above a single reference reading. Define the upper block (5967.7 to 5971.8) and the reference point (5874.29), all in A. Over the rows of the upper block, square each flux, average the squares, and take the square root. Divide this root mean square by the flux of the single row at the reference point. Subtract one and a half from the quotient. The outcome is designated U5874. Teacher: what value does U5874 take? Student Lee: -0.50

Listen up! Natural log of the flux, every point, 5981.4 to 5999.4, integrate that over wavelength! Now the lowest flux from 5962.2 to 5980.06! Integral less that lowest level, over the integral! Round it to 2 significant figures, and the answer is 0.18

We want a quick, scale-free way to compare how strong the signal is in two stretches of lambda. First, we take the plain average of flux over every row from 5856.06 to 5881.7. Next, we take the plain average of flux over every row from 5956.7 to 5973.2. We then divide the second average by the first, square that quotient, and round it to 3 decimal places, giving 0.970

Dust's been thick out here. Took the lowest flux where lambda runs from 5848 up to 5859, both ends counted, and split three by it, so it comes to 0.0484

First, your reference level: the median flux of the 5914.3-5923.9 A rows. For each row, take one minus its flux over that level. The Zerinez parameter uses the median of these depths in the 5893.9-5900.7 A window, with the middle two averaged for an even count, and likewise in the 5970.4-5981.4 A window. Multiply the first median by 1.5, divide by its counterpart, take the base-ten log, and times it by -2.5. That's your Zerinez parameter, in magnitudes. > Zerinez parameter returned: -2.0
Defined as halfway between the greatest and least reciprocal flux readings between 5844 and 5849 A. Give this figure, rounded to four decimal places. 0.0157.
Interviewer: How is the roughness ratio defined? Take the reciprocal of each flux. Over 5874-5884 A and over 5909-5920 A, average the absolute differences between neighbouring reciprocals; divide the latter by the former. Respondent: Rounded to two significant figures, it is 0.46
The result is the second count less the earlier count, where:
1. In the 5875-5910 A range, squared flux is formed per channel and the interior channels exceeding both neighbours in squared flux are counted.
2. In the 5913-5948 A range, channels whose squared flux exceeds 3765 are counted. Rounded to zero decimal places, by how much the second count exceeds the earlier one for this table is 16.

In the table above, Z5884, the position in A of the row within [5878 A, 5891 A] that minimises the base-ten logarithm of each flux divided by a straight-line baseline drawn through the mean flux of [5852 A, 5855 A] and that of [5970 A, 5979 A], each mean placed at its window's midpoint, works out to 5889.19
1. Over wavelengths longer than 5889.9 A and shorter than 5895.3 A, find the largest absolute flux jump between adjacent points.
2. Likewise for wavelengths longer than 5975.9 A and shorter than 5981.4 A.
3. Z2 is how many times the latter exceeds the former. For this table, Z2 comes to 0.2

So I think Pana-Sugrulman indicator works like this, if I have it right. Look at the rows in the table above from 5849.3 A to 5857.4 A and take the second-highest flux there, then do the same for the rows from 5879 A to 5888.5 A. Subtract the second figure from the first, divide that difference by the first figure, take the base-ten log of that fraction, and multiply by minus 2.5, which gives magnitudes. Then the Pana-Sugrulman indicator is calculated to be 5.6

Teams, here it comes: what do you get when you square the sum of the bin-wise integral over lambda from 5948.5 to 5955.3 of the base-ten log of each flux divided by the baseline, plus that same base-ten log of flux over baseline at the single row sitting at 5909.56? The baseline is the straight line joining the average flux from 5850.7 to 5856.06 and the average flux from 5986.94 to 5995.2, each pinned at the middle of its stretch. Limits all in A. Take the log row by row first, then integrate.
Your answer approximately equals 0.0000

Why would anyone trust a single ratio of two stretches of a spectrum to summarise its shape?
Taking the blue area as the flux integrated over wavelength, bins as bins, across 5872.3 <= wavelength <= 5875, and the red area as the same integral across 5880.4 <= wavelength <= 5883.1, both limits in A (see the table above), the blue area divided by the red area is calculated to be 1.00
